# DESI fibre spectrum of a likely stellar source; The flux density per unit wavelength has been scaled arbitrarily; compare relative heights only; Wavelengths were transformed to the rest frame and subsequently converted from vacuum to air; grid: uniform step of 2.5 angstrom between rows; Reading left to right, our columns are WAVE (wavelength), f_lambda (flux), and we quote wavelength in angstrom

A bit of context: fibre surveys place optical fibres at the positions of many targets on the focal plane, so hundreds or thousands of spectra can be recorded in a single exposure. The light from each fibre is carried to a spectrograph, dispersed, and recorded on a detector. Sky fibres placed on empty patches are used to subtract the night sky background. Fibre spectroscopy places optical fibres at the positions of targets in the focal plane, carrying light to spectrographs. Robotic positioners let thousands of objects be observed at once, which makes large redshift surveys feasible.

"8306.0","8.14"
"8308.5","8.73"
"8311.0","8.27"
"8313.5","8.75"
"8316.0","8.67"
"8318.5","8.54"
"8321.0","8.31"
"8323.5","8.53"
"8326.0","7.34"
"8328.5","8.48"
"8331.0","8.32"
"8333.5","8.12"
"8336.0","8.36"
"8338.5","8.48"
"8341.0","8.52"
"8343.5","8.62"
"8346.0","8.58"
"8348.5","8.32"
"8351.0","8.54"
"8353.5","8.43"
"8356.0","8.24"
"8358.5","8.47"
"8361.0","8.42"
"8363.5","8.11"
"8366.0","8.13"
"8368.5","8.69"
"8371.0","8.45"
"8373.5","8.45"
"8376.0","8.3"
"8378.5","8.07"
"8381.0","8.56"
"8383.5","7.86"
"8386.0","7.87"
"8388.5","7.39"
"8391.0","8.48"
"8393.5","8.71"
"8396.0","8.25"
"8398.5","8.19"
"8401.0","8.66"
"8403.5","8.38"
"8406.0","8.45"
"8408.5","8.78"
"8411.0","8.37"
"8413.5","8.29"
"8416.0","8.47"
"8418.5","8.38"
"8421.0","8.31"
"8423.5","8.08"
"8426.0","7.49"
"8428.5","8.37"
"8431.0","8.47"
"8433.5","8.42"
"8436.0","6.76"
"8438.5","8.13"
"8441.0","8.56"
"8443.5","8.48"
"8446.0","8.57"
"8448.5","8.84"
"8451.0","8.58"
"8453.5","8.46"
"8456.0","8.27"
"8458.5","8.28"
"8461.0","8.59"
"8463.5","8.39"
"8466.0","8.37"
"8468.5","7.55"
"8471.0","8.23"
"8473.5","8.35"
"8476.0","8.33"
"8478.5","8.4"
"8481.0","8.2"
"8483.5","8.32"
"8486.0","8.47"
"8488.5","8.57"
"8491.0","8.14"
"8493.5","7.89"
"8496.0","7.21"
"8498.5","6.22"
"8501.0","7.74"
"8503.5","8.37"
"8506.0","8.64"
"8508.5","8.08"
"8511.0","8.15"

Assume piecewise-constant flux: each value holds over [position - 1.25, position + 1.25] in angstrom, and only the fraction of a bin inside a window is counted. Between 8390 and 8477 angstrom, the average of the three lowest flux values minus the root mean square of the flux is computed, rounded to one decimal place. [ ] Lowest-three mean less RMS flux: -1.1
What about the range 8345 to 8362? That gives -0.1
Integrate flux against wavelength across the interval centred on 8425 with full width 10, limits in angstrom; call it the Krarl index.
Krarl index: 81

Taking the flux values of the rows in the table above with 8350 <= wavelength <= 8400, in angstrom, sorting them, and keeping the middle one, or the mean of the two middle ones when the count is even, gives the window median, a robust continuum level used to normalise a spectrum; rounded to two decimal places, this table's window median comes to 8.36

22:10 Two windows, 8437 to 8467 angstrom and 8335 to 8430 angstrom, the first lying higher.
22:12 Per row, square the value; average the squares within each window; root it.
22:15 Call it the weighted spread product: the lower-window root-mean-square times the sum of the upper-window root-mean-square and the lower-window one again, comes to 140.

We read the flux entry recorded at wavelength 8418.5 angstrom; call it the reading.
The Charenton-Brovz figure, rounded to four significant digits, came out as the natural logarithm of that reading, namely 2.126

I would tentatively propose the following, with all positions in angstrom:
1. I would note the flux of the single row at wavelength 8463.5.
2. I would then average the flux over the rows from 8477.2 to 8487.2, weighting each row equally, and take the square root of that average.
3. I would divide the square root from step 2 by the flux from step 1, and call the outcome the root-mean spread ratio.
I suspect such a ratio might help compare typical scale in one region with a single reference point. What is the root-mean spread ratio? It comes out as 0.344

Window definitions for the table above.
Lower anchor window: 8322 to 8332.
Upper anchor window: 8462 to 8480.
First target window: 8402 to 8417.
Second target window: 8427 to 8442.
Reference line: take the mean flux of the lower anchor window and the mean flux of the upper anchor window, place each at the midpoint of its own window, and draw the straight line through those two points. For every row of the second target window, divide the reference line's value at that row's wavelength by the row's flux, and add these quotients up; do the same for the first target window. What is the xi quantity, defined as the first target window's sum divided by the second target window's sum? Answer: 0.95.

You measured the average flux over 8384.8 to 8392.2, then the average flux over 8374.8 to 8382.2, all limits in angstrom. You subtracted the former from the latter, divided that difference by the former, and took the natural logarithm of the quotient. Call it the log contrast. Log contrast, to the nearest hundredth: -2.99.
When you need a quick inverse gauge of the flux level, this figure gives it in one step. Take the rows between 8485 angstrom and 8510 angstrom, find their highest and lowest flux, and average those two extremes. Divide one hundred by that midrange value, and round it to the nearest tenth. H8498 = 13.5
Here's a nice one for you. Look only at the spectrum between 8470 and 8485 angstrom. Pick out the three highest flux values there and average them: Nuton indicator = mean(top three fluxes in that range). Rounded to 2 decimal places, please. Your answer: 8.36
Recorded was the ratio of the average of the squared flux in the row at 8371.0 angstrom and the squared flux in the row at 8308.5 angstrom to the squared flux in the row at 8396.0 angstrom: 1.08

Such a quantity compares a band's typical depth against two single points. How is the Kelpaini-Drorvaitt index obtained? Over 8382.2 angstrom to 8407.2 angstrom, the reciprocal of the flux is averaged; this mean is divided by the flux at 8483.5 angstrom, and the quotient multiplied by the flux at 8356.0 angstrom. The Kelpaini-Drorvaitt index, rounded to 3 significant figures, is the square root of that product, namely 0.347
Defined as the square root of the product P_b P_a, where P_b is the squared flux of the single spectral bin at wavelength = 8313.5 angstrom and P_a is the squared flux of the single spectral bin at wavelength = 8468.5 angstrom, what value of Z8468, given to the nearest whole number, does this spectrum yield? 66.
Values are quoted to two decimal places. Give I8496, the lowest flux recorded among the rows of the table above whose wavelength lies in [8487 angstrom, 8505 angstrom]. 6.22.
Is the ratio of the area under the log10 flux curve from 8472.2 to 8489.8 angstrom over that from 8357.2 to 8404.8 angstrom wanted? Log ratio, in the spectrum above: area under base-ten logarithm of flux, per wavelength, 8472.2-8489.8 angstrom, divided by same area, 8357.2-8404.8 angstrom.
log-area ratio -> 0.4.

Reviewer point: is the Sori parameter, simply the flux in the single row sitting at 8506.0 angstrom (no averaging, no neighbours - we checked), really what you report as 8.64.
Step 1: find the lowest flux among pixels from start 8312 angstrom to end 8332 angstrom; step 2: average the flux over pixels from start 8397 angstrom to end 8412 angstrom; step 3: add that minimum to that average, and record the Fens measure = 15.8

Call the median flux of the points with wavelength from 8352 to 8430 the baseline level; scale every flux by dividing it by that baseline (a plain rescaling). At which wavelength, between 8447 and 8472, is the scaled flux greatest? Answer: 8448.5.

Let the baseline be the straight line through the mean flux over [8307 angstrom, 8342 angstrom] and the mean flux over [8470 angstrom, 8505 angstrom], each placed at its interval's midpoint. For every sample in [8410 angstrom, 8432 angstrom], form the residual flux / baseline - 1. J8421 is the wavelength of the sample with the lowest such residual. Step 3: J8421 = 8426.0 angstrom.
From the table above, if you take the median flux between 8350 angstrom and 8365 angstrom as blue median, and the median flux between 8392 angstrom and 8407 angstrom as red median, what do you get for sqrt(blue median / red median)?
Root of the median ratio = 1.00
